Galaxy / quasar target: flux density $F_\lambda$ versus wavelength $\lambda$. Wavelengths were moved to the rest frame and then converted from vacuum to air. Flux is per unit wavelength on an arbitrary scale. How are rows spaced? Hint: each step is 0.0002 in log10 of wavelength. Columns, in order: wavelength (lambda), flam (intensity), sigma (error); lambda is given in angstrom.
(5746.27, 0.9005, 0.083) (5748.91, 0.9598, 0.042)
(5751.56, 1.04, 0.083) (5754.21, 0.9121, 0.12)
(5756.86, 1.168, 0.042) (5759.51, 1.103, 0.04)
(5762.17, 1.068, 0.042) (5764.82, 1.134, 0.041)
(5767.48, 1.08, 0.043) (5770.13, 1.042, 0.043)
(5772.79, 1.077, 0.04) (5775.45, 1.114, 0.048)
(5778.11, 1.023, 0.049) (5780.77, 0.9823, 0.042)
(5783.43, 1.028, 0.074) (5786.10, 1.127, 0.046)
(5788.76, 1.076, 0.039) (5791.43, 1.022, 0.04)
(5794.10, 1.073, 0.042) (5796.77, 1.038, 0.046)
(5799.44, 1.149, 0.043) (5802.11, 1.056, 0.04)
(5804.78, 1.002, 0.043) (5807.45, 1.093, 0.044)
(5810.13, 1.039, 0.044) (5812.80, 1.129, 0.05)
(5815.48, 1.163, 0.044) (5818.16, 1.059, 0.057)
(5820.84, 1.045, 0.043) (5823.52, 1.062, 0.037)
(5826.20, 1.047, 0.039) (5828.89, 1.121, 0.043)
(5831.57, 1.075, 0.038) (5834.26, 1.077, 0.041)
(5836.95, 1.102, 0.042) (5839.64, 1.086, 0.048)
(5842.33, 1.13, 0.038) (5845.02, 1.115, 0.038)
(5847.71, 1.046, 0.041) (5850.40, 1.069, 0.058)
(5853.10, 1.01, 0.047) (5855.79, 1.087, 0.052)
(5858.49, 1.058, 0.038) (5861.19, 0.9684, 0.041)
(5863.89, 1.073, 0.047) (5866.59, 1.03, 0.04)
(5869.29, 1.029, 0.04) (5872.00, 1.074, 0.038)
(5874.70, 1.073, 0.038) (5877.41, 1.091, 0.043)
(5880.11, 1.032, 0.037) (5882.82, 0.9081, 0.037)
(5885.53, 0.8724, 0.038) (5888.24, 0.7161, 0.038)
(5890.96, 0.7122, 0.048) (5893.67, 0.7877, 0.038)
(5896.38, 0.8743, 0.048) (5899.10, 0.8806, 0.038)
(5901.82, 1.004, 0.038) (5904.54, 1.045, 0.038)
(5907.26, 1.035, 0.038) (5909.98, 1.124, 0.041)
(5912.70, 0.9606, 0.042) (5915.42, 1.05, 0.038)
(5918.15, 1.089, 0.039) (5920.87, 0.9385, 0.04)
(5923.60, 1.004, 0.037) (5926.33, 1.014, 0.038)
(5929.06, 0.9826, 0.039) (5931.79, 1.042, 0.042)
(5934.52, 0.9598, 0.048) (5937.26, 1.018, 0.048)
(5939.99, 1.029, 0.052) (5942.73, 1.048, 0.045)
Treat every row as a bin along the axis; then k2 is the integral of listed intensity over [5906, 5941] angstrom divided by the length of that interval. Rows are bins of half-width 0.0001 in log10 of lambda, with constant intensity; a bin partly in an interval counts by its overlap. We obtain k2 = 1.02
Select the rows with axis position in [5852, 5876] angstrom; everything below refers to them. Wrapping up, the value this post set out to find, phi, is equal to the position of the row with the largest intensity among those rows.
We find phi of 5855.79 angstrom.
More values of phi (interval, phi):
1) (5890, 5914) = 5909.98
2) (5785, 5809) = 5799.44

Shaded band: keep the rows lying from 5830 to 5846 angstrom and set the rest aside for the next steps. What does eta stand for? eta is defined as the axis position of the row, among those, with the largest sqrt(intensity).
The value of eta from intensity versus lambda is 5842.33 angstrom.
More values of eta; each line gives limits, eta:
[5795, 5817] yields 5815.48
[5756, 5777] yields 5756.86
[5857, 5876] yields 5872.00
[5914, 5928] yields 5918.15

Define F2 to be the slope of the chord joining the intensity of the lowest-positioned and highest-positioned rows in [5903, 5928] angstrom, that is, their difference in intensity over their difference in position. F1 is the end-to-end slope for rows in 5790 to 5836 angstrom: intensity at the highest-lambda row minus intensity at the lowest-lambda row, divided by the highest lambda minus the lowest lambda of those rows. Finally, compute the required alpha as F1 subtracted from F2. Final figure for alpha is -0.0027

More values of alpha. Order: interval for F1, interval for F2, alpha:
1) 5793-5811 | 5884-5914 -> 0.0054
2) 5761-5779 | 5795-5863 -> 0.0017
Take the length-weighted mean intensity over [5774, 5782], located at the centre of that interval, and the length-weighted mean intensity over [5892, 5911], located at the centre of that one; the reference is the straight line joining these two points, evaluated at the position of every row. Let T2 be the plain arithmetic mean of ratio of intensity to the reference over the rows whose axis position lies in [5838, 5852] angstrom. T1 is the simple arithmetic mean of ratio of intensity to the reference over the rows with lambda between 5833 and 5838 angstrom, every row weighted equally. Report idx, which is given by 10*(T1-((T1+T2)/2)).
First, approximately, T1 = 1.09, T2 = 1.09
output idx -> -0.03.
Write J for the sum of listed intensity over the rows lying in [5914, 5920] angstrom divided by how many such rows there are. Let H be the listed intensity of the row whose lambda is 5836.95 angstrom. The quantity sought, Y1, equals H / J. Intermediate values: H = 1.102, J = 1.07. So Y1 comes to 1.03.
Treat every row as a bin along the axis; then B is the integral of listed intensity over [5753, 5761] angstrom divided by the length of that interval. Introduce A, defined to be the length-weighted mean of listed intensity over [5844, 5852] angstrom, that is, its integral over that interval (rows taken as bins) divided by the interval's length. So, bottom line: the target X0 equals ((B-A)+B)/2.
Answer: 0.53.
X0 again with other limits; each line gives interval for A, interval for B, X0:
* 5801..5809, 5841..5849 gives 0.57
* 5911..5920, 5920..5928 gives 0.47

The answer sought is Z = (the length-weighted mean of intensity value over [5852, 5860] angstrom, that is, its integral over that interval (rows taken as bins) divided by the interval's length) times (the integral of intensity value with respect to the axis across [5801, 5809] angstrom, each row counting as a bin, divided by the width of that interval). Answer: 1.10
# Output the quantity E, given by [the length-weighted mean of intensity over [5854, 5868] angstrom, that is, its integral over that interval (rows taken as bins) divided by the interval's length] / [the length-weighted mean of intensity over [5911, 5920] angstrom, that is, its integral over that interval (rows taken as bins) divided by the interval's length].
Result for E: 1.01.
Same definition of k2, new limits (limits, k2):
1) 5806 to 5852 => 1.09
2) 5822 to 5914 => 1.01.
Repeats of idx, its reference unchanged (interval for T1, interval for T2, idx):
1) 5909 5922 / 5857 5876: 0.13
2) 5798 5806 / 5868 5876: -0.20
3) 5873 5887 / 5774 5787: 0.04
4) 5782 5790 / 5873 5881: -0.27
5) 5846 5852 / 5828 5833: -0.13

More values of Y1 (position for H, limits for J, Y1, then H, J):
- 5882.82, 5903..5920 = 0.86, 0.9081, 1.05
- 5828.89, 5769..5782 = 1.07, 1.121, 1.05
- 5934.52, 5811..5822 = 0.87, 0.9598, 1.10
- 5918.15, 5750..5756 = 1.12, 1.089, 0.98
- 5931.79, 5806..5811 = 0.98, 1.042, 1.07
